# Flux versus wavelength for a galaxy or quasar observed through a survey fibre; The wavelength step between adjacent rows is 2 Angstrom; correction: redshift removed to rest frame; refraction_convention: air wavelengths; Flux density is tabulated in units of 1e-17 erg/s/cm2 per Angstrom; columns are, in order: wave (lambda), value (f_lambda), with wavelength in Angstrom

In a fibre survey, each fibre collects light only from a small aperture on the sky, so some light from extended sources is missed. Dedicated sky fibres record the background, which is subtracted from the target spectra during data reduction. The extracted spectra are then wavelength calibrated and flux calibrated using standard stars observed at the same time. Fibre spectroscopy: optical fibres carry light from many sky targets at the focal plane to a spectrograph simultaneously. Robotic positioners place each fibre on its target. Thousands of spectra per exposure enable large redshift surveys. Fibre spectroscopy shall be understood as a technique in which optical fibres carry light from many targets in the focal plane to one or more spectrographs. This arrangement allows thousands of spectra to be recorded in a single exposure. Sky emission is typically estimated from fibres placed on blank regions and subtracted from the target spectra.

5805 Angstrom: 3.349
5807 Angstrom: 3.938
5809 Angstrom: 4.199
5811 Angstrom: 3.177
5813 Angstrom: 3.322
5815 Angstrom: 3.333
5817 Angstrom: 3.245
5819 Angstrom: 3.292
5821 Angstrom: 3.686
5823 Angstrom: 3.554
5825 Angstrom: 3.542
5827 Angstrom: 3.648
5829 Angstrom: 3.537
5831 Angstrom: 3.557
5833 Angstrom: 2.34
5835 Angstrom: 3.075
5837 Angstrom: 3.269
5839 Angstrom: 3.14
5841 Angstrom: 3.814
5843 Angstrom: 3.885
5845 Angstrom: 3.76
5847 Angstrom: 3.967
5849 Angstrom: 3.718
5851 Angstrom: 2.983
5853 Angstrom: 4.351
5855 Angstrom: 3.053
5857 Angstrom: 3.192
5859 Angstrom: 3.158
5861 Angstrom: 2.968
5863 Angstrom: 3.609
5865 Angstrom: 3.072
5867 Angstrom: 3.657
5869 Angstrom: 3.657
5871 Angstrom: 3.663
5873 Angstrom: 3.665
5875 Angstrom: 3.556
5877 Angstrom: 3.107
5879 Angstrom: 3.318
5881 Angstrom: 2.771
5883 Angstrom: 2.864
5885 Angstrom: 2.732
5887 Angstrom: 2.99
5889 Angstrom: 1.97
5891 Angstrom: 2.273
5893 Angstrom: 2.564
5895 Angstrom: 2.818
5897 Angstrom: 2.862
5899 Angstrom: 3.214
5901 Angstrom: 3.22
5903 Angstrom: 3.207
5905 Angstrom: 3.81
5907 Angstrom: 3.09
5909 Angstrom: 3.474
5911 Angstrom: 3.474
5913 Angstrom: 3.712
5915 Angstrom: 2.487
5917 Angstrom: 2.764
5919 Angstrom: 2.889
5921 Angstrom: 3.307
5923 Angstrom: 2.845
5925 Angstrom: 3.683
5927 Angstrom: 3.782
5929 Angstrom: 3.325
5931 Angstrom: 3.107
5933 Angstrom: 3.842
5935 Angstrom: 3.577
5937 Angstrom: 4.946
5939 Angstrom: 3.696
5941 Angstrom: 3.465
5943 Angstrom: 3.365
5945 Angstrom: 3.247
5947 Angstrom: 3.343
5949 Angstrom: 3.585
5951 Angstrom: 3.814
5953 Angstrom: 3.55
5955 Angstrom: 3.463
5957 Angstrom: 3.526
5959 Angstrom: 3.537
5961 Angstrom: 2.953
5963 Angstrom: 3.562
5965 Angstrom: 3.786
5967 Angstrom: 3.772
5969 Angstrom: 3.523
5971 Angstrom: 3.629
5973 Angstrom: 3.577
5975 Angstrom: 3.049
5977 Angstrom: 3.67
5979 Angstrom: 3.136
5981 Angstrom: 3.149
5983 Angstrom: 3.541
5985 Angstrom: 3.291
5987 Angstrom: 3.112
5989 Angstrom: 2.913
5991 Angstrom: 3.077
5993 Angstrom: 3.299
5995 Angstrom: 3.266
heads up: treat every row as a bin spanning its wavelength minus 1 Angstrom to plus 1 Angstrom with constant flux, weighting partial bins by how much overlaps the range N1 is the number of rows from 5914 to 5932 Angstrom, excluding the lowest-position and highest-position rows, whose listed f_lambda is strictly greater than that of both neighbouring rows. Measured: 2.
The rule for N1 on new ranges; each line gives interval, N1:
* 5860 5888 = 4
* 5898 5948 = 7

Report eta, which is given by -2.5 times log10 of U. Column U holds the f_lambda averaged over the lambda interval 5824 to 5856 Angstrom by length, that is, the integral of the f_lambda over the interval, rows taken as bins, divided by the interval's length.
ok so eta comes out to -1.35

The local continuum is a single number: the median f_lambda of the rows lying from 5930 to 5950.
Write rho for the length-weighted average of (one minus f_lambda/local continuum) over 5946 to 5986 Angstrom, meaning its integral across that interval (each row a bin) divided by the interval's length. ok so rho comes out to 0.014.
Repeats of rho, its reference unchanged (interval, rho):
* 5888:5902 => 0.232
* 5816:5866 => 0.030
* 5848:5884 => 0.048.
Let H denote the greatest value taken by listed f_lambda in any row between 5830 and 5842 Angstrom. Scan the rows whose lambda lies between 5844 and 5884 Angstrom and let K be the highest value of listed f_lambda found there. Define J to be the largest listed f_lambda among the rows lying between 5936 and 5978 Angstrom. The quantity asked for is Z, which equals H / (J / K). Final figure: 3.4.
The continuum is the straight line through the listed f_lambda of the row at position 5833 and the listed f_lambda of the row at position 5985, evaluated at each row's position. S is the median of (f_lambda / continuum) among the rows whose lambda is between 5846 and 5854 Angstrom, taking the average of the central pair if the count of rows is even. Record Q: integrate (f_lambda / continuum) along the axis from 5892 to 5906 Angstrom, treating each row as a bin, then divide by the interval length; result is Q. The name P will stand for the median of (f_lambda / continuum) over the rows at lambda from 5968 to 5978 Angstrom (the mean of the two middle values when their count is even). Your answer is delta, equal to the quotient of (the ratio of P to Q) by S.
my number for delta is 0.63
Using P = 1.11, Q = 1.125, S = 1.6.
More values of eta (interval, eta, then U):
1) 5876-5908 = -1.17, 2.93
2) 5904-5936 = -1.30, 3.32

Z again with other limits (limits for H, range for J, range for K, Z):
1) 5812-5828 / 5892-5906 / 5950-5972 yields 3.7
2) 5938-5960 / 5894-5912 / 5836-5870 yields 4.4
